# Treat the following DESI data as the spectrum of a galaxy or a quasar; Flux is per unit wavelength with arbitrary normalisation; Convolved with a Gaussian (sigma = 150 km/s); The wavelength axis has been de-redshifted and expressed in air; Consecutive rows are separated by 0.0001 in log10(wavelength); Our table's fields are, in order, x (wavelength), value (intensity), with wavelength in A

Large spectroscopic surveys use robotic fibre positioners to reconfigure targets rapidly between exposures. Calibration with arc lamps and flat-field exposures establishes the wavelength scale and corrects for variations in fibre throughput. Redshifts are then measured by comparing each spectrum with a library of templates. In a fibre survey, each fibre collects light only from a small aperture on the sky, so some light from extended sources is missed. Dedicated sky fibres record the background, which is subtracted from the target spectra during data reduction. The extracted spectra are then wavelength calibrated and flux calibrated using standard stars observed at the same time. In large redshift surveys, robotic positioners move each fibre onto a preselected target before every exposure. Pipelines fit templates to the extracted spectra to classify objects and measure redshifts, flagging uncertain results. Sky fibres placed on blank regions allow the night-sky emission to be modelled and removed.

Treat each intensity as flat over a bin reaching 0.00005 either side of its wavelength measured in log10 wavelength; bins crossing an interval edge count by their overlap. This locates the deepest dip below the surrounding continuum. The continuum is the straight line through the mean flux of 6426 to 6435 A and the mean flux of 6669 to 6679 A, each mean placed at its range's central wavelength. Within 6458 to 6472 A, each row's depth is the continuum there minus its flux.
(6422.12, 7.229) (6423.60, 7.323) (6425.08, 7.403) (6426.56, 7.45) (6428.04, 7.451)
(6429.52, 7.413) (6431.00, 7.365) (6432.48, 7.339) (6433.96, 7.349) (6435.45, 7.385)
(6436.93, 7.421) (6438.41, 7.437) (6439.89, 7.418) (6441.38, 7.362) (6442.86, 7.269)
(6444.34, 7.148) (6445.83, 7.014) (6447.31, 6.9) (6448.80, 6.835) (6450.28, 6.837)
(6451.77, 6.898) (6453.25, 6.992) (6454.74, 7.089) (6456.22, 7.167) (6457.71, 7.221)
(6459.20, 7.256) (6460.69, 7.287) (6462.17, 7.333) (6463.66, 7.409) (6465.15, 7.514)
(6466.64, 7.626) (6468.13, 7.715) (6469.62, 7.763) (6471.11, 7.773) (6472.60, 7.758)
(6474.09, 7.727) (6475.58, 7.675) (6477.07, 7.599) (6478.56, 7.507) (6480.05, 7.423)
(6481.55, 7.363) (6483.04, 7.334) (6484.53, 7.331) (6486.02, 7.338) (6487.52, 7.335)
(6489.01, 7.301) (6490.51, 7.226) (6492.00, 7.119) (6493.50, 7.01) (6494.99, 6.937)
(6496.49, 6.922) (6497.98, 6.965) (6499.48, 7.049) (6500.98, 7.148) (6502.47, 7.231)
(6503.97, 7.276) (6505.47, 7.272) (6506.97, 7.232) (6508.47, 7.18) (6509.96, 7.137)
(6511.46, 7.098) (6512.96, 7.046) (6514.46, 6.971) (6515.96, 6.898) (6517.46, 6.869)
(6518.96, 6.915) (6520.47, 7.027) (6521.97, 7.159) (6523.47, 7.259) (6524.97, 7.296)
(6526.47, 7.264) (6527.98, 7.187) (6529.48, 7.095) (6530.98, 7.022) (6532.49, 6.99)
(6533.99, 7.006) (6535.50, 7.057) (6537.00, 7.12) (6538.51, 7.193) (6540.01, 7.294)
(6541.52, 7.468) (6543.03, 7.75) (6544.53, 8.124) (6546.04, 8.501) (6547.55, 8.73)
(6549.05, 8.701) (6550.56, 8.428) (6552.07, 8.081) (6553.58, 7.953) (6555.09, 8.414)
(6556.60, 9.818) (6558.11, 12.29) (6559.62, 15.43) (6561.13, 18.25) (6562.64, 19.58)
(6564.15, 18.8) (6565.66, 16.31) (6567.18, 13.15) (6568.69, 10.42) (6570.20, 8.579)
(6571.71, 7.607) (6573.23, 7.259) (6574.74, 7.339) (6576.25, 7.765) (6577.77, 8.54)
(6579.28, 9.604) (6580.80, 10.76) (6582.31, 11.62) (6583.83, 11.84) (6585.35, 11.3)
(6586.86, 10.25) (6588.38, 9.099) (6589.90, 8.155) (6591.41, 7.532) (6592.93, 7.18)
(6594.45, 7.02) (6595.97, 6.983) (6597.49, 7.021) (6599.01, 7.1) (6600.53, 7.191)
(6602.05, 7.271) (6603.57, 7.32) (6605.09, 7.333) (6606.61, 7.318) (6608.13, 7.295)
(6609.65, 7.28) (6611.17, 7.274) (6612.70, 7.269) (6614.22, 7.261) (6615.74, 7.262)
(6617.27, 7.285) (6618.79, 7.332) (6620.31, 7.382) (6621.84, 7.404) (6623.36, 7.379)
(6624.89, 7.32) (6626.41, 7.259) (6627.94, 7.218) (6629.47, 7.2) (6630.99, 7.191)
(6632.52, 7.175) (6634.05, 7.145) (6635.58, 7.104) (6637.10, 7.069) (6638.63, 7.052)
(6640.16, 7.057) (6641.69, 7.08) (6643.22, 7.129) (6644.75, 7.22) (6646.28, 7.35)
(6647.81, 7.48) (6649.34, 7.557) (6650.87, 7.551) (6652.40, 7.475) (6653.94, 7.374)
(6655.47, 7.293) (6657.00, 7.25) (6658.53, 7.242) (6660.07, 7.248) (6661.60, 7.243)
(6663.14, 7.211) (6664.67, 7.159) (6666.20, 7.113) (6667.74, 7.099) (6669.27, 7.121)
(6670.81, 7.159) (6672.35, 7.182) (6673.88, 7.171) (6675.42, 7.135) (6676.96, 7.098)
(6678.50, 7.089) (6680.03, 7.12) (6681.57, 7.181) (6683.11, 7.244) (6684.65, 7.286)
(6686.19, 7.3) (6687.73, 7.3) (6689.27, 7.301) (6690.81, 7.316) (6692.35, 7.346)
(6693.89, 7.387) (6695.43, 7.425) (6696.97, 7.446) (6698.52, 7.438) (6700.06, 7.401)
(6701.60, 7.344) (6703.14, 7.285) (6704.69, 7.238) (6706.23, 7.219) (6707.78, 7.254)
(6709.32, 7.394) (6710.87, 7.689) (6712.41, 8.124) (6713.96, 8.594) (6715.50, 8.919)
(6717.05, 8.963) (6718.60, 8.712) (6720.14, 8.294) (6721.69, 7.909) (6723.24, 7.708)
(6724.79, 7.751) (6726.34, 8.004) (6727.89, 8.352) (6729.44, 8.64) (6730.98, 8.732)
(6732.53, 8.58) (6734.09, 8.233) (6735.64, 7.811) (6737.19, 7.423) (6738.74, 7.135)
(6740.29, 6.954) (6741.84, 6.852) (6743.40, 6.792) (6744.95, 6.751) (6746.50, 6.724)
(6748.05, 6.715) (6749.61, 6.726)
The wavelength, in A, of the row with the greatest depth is 6459.20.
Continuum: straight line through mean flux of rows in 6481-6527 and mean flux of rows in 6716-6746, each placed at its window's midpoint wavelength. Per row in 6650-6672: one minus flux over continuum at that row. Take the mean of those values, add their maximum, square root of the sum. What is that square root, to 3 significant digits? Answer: 0.355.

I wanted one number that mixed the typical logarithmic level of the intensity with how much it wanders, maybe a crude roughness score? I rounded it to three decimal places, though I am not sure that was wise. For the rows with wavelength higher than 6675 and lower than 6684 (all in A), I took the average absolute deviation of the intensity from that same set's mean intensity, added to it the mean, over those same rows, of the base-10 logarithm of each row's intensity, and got 0.899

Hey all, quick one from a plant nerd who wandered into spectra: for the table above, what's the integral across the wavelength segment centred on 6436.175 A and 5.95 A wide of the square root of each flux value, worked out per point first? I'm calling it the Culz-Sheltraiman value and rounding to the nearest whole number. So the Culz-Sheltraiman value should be 16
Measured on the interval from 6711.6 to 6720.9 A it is 27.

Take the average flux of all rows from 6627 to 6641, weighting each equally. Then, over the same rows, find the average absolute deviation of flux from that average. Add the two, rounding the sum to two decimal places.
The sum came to 7.19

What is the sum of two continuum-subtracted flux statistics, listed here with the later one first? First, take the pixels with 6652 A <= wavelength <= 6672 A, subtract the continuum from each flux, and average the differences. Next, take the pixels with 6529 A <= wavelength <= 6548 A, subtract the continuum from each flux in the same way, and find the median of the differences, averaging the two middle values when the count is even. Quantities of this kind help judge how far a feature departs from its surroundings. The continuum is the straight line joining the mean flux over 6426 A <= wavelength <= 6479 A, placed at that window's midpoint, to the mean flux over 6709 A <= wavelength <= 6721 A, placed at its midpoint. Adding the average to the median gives -1.4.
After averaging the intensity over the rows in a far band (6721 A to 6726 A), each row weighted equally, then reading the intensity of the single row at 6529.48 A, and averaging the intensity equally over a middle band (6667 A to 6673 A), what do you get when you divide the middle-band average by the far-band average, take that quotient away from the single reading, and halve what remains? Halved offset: 3.09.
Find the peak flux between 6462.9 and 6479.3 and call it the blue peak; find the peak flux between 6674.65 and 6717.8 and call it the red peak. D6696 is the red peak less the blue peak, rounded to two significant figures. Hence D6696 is 1.2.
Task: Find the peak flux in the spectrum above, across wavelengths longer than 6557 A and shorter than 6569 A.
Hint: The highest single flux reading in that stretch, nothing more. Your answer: 19.58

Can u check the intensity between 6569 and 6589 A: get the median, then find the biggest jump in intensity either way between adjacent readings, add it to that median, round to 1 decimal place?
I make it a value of 10.3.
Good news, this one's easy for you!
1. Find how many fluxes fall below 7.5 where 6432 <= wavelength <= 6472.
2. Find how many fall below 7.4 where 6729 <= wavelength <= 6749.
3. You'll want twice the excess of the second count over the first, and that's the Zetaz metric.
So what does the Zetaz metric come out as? -30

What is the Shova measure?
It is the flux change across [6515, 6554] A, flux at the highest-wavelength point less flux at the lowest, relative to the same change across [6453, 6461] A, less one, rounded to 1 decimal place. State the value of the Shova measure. 2.6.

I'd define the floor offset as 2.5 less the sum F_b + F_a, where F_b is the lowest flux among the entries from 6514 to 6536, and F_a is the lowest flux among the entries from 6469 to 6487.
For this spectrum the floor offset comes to -11.7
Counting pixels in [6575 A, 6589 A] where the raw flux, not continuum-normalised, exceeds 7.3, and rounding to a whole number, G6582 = 9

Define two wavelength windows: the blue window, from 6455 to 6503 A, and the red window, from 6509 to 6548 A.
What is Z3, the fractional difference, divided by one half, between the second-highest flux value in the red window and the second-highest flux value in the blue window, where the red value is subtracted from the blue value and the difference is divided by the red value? -0.17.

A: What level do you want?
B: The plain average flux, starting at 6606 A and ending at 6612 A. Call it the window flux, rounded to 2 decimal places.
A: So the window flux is 7.29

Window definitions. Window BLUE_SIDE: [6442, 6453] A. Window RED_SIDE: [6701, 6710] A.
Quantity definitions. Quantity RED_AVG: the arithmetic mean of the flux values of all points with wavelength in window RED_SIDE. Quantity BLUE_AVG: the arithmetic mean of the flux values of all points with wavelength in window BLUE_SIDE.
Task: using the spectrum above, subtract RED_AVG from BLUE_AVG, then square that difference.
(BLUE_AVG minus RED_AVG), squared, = 0.09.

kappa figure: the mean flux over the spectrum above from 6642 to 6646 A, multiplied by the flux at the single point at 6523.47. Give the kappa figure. 52.1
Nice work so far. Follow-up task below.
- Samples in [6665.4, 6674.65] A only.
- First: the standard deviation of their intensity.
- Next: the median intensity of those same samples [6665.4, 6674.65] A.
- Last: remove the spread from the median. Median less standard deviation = 7.11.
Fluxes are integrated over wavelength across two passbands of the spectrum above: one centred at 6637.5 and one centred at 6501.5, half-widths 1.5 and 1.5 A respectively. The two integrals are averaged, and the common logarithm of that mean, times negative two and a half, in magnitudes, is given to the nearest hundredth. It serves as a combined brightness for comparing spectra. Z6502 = -3.33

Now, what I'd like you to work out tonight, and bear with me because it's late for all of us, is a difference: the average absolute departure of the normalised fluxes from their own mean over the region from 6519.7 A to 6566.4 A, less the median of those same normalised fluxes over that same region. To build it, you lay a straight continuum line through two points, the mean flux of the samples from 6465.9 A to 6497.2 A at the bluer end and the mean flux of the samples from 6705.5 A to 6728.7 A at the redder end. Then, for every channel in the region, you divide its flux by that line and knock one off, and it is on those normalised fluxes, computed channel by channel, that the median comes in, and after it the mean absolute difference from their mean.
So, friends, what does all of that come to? 0.35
